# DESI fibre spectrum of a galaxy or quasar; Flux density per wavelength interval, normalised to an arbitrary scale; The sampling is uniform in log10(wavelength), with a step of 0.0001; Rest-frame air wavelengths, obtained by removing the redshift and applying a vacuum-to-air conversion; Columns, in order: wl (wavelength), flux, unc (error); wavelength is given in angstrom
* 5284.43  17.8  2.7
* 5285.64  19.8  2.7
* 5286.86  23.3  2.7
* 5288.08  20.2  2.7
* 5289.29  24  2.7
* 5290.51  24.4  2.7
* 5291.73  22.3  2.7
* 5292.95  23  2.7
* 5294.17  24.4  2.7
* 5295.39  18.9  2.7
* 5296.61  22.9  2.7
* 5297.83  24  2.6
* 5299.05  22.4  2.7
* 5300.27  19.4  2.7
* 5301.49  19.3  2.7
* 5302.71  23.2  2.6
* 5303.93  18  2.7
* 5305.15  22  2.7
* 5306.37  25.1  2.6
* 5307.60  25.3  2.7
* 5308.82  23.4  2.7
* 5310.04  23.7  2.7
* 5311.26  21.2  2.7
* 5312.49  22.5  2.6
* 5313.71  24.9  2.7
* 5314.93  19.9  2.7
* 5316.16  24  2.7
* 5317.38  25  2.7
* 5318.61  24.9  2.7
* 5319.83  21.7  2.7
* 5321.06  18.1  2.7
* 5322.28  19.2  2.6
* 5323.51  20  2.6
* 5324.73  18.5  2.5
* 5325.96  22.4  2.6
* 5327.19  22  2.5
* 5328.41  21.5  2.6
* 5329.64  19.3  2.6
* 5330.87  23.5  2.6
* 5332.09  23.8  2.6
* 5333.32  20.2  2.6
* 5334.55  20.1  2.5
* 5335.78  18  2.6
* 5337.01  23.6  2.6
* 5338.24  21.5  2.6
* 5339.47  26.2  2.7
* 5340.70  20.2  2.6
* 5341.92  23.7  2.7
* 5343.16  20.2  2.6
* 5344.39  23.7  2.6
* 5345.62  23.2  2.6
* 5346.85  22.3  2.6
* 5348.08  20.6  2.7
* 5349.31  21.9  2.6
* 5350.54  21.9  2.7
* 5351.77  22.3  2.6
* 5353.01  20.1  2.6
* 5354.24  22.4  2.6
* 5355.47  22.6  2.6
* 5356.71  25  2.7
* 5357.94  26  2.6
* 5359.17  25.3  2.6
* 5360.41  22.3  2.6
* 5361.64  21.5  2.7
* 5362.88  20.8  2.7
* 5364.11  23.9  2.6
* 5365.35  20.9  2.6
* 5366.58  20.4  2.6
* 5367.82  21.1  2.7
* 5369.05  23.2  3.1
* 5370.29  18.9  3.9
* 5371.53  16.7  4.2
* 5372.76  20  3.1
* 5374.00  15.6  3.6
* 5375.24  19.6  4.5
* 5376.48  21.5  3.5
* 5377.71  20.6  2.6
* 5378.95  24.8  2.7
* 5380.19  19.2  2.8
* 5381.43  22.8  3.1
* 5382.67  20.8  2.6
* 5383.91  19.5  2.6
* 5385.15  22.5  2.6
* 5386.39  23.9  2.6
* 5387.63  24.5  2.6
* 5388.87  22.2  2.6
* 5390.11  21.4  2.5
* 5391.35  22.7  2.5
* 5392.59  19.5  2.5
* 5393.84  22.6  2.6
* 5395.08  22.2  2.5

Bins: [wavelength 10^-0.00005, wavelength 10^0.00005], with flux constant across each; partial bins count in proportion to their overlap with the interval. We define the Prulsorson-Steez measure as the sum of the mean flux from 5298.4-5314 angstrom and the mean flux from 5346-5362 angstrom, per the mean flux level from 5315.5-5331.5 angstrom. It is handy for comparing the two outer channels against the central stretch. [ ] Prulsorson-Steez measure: 2.09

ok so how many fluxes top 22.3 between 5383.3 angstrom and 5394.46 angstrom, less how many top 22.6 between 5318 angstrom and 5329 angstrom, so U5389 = 4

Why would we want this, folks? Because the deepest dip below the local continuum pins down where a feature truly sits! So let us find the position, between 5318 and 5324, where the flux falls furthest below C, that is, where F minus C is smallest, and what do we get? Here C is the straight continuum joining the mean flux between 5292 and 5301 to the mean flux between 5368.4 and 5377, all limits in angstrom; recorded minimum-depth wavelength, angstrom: 5321.06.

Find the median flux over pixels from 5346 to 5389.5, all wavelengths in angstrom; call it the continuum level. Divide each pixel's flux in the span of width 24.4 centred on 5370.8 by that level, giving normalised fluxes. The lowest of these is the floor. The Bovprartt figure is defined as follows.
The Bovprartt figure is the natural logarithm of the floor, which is -0.339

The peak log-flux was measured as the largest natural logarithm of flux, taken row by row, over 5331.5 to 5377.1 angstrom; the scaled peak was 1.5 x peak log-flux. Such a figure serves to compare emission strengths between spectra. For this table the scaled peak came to 4.90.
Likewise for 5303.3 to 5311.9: 4.85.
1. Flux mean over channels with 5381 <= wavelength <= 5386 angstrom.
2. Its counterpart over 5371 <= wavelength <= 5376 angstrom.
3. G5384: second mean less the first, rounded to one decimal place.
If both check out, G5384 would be -3.4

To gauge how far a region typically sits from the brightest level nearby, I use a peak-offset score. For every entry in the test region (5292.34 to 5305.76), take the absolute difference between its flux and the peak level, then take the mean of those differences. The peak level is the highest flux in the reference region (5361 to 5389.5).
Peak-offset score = 3.21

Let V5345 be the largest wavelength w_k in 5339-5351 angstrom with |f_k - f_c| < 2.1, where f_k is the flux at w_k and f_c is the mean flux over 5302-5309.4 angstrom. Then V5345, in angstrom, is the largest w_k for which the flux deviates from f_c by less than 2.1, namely 5350.54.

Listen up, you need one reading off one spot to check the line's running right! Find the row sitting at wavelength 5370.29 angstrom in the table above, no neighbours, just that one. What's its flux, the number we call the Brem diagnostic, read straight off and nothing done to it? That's 18.9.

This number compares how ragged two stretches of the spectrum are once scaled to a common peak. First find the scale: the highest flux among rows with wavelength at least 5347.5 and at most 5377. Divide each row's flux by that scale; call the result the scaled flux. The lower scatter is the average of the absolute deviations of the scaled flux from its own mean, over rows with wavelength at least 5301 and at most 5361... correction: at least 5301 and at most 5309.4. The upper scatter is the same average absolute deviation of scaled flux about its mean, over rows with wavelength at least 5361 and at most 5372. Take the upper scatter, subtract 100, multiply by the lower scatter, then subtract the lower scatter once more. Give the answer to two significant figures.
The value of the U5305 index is -8.5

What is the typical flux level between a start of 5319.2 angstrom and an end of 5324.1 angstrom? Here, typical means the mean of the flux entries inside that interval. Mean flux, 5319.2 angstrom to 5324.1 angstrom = 20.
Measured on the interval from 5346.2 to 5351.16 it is 22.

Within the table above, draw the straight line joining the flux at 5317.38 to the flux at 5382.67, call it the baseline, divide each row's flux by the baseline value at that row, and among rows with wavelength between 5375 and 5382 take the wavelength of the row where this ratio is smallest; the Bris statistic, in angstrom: 5380.19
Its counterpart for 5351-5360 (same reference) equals 5353.01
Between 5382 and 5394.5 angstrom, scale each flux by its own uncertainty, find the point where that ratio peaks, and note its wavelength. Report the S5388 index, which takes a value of 5387.63 angstrom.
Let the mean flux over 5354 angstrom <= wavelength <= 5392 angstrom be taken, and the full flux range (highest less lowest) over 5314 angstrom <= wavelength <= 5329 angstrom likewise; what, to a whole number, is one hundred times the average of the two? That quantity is 1430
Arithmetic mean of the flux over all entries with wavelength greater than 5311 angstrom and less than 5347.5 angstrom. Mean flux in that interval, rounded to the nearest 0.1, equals 21.8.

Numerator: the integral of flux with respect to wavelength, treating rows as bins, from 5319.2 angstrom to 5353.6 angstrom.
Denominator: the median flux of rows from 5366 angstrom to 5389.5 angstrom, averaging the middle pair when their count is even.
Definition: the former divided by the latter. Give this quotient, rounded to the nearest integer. 35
